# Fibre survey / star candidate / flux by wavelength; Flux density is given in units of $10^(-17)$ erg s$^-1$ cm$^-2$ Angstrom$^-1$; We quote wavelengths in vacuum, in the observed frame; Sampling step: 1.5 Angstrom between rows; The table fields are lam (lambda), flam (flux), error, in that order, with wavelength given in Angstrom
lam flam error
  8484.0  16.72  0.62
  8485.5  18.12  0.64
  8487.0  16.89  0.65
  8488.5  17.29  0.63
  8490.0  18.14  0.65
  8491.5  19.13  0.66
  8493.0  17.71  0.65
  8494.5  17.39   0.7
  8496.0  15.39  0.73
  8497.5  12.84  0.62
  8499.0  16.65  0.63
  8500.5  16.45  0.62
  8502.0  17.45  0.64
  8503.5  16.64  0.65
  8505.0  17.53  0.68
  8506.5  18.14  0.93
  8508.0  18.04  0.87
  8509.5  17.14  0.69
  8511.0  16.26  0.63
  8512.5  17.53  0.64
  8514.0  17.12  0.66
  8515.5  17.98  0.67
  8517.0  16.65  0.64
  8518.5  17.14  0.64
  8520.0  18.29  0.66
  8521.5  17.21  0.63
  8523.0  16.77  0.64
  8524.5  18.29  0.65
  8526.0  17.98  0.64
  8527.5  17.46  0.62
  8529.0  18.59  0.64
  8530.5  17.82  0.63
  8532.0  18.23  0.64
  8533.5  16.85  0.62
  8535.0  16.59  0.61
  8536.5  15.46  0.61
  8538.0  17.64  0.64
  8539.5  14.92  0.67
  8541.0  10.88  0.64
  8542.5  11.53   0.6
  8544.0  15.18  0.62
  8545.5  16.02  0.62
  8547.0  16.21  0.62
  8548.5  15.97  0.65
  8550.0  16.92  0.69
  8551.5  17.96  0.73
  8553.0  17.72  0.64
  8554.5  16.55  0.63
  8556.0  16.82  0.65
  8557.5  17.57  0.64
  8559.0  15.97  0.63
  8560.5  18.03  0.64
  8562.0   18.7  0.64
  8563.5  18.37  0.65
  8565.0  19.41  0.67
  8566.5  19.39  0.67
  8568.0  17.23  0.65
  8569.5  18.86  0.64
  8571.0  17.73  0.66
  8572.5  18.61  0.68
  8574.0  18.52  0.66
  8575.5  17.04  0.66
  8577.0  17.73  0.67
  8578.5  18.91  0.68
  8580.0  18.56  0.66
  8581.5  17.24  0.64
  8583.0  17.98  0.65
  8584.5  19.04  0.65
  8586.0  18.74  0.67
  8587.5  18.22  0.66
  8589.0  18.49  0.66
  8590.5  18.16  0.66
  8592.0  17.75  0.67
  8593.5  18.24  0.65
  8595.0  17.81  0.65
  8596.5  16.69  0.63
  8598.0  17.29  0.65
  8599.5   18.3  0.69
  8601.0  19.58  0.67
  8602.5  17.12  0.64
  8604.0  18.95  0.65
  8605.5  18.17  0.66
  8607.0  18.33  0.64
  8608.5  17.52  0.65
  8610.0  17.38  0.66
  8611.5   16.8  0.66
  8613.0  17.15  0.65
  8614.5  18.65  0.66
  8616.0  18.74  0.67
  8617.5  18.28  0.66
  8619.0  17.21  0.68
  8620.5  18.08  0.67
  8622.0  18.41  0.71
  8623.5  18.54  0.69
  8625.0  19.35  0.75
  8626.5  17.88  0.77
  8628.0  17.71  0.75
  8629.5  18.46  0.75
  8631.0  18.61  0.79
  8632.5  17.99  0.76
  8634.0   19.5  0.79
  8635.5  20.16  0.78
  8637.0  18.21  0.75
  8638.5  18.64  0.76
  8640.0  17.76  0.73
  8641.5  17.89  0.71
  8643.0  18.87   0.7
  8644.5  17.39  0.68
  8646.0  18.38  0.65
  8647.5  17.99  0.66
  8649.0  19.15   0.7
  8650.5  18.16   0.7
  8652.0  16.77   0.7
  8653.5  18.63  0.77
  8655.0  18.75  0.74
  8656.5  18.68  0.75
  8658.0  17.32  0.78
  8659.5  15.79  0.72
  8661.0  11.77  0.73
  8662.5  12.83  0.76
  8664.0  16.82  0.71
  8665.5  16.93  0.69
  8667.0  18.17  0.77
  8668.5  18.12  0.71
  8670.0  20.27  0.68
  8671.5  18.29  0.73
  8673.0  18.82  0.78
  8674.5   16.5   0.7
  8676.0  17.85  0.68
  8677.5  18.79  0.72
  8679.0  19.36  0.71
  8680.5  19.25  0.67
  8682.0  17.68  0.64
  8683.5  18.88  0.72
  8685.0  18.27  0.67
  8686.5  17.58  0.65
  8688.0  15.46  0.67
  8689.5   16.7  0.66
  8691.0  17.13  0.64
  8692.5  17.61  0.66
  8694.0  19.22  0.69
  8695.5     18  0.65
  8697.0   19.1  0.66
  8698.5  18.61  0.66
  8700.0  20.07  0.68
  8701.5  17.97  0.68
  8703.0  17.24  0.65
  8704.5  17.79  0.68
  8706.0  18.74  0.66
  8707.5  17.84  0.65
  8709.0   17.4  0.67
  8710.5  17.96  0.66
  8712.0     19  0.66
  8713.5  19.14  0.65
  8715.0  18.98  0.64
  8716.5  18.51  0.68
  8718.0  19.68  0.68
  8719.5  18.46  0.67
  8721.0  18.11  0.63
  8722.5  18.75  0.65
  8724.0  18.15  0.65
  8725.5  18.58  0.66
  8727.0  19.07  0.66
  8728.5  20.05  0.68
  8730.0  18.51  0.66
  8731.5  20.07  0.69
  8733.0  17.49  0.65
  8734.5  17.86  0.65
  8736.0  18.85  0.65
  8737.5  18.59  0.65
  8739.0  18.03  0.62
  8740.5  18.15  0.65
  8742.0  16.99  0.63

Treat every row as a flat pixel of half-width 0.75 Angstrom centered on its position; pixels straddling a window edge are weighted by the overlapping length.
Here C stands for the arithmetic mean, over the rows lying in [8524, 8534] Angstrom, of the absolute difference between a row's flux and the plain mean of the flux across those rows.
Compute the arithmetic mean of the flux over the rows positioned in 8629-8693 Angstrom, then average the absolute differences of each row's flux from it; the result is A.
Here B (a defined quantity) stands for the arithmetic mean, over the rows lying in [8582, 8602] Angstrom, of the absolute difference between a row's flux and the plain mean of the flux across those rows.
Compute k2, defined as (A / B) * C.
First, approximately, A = 1.1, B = 0.52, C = 0.44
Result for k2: 0.9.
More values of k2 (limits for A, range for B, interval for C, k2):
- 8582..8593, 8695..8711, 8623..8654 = 0.3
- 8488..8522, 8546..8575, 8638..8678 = 1.1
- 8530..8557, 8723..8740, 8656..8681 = 3.6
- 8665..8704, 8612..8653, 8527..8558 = 2.1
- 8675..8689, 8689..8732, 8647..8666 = 2.0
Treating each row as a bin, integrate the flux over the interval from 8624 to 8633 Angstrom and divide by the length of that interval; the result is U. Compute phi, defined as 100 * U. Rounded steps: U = 18.3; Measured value 1835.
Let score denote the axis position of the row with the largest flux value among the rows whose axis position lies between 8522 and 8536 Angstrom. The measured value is 8529.0 Angstrom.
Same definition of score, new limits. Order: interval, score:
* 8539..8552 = 8551.5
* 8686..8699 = 8694.0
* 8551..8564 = 8562.0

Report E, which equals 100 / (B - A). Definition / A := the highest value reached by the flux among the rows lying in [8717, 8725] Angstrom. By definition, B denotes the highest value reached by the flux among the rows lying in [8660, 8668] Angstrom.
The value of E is -66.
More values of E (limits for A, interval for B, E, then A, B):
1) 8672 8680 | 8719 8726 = -164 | 19.36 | 18.75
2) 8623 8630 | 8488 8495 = -455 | 19.35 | 19.13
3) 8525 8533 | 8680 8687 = 152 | 18.59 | 19.25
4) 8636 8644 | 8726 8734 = 83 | 18.87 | 20.07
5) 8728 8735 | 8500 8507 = -52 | 20.07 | 18.14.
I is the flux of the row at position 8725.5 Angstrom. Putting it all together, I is 18.58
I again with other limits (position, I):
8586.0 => 18.74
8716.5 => 18.51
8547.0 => 16.21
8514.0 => 17.12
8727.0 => 19.07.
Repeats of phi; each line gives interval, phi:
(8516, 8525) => 1738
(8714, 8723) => 1876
